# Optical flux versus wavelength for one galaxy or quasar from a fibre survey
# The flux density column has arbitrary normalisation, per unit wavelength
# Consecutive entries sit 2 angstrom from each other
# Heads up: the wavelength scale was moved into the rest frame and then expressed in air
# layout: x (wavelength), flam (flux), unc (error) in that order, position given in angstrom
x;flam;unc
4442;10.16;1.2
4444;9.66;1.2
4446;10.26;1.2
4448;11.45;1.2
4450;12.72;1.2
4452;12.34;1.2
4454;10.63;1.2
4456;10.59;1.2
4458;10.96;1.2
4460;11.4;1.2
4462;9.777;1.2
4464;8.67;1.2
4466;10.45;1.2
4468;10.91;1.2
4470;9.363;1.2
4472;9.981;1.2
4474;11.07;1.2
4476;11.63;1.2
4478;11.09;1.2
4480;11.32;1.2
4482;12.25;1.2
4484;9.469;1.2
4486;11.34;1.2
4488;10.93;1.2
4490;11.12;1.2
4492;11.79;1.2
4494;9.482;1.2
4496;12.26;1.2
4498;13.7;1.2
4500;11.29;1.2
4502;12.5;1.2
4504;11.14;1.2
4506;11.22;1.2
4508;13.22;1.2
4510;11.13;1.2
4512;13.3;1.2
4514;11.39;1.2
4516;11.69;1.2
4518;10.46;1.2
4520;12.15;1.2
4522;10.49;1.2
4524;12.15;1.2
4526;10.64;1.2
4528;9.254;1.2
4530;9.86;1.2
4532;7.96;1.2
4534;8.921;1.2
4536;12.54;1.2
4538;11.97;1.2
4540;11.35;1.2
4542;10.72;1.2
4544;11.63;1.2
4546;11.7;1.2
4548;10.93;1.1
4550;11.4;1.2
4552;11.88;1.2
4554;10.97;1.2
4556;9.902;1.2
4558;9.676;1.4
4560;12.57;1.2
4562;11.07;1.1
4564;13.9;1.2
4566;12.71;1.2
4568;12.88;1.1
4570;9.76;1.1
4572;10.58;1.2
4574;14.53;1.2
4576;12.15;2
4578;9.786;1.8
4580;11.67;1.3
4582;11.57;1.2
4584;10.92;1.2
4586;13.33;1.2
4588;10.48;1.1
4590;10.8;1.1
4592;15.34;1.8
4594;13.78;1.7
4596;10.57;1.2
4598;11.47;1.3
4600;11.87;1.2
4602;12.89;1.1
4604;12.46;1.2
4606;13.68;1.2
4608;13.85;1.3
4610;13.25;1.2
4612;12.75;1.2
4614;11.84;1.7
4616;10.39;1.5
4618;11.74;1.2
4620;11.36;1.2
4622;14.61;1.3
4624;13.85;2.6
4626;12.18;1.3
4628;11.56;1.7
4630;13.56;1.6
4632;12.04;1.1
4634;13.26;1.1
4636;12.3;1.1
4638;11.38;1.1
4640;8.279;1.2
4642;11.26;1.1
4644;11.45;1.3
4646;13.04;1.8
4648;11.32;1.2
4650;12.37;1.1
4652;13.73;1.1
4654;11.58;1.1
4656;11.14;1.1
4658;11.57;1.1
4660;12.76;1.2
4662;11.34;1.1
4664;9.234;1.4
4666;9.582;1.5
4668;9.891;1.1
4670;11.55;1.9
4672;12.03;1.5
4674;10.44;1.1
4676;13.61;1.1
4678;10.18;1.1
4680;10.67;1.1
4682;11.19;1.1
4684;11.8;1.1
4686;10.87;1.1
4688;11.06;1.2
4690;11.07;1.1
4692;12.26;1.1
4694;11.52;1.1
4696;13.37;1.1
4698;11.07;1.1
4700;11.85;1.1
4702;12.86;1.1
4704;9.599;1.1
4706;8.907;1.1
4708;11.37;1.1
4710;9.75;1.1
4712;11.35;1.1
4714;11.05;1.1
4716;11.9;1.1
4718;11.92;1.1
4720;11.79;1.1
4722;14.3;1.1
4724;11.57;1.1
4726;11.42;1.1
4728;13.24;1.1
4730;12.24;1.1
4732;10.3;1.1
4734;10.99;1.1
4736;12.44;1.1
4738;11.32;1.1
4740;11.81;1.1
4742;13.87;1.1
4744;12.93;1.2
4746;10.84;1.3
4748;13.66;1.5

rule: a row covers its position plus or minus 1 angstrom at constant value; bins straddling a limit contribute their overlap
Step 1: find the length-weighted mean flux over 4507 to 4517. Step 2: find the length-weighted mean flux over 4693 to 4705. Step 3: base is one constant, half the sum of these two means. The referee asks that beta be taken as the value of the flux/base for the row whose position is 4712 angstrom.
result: 0.95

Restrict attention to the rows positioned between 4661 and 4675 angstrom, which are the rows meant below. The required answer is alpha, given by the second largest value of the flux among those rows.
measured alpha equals 11.55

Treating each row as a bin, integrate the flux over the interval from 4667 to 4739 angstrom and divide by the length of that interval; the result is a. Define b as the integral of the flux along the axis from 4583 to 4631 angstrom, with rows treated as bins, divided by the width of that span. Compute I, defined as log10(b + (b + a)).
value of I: 1.560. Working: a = 11.5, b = 12.4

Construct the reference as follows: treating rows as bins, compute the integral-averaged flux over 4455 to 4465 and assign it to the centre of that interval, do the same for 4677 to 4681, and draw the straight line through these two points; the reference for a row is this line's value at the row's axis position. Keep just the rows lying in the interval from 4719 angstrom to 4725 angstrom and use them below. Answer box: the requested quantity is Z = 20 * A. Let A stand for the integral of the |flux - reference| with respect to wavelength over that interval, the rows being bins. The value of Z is 252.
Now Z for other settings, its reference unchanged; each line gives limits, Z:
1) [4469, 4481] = 207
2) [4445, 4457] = 255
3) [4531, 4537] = 239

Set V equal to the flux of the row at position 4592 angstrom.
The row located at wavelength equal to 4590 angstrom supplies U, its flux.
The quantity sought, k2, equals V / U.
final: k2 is 1.42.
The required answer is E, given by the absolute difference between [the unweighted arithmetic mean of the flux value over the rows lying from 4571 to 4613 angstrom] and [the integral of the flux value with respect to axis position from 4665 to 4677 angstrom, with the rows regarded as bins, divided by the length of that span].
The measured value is 1.1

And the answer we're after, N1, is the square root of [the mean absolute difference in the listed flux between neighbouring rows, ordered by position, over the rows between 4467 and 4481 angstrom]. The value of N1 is 0.87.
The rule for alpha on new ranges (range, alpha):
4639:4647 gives 11.45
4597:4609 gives 13.68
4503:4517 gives 13.22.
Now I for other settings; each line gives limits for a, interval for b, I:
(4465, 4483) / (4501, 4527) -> 1.534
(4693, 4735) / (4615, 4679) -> 1.543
